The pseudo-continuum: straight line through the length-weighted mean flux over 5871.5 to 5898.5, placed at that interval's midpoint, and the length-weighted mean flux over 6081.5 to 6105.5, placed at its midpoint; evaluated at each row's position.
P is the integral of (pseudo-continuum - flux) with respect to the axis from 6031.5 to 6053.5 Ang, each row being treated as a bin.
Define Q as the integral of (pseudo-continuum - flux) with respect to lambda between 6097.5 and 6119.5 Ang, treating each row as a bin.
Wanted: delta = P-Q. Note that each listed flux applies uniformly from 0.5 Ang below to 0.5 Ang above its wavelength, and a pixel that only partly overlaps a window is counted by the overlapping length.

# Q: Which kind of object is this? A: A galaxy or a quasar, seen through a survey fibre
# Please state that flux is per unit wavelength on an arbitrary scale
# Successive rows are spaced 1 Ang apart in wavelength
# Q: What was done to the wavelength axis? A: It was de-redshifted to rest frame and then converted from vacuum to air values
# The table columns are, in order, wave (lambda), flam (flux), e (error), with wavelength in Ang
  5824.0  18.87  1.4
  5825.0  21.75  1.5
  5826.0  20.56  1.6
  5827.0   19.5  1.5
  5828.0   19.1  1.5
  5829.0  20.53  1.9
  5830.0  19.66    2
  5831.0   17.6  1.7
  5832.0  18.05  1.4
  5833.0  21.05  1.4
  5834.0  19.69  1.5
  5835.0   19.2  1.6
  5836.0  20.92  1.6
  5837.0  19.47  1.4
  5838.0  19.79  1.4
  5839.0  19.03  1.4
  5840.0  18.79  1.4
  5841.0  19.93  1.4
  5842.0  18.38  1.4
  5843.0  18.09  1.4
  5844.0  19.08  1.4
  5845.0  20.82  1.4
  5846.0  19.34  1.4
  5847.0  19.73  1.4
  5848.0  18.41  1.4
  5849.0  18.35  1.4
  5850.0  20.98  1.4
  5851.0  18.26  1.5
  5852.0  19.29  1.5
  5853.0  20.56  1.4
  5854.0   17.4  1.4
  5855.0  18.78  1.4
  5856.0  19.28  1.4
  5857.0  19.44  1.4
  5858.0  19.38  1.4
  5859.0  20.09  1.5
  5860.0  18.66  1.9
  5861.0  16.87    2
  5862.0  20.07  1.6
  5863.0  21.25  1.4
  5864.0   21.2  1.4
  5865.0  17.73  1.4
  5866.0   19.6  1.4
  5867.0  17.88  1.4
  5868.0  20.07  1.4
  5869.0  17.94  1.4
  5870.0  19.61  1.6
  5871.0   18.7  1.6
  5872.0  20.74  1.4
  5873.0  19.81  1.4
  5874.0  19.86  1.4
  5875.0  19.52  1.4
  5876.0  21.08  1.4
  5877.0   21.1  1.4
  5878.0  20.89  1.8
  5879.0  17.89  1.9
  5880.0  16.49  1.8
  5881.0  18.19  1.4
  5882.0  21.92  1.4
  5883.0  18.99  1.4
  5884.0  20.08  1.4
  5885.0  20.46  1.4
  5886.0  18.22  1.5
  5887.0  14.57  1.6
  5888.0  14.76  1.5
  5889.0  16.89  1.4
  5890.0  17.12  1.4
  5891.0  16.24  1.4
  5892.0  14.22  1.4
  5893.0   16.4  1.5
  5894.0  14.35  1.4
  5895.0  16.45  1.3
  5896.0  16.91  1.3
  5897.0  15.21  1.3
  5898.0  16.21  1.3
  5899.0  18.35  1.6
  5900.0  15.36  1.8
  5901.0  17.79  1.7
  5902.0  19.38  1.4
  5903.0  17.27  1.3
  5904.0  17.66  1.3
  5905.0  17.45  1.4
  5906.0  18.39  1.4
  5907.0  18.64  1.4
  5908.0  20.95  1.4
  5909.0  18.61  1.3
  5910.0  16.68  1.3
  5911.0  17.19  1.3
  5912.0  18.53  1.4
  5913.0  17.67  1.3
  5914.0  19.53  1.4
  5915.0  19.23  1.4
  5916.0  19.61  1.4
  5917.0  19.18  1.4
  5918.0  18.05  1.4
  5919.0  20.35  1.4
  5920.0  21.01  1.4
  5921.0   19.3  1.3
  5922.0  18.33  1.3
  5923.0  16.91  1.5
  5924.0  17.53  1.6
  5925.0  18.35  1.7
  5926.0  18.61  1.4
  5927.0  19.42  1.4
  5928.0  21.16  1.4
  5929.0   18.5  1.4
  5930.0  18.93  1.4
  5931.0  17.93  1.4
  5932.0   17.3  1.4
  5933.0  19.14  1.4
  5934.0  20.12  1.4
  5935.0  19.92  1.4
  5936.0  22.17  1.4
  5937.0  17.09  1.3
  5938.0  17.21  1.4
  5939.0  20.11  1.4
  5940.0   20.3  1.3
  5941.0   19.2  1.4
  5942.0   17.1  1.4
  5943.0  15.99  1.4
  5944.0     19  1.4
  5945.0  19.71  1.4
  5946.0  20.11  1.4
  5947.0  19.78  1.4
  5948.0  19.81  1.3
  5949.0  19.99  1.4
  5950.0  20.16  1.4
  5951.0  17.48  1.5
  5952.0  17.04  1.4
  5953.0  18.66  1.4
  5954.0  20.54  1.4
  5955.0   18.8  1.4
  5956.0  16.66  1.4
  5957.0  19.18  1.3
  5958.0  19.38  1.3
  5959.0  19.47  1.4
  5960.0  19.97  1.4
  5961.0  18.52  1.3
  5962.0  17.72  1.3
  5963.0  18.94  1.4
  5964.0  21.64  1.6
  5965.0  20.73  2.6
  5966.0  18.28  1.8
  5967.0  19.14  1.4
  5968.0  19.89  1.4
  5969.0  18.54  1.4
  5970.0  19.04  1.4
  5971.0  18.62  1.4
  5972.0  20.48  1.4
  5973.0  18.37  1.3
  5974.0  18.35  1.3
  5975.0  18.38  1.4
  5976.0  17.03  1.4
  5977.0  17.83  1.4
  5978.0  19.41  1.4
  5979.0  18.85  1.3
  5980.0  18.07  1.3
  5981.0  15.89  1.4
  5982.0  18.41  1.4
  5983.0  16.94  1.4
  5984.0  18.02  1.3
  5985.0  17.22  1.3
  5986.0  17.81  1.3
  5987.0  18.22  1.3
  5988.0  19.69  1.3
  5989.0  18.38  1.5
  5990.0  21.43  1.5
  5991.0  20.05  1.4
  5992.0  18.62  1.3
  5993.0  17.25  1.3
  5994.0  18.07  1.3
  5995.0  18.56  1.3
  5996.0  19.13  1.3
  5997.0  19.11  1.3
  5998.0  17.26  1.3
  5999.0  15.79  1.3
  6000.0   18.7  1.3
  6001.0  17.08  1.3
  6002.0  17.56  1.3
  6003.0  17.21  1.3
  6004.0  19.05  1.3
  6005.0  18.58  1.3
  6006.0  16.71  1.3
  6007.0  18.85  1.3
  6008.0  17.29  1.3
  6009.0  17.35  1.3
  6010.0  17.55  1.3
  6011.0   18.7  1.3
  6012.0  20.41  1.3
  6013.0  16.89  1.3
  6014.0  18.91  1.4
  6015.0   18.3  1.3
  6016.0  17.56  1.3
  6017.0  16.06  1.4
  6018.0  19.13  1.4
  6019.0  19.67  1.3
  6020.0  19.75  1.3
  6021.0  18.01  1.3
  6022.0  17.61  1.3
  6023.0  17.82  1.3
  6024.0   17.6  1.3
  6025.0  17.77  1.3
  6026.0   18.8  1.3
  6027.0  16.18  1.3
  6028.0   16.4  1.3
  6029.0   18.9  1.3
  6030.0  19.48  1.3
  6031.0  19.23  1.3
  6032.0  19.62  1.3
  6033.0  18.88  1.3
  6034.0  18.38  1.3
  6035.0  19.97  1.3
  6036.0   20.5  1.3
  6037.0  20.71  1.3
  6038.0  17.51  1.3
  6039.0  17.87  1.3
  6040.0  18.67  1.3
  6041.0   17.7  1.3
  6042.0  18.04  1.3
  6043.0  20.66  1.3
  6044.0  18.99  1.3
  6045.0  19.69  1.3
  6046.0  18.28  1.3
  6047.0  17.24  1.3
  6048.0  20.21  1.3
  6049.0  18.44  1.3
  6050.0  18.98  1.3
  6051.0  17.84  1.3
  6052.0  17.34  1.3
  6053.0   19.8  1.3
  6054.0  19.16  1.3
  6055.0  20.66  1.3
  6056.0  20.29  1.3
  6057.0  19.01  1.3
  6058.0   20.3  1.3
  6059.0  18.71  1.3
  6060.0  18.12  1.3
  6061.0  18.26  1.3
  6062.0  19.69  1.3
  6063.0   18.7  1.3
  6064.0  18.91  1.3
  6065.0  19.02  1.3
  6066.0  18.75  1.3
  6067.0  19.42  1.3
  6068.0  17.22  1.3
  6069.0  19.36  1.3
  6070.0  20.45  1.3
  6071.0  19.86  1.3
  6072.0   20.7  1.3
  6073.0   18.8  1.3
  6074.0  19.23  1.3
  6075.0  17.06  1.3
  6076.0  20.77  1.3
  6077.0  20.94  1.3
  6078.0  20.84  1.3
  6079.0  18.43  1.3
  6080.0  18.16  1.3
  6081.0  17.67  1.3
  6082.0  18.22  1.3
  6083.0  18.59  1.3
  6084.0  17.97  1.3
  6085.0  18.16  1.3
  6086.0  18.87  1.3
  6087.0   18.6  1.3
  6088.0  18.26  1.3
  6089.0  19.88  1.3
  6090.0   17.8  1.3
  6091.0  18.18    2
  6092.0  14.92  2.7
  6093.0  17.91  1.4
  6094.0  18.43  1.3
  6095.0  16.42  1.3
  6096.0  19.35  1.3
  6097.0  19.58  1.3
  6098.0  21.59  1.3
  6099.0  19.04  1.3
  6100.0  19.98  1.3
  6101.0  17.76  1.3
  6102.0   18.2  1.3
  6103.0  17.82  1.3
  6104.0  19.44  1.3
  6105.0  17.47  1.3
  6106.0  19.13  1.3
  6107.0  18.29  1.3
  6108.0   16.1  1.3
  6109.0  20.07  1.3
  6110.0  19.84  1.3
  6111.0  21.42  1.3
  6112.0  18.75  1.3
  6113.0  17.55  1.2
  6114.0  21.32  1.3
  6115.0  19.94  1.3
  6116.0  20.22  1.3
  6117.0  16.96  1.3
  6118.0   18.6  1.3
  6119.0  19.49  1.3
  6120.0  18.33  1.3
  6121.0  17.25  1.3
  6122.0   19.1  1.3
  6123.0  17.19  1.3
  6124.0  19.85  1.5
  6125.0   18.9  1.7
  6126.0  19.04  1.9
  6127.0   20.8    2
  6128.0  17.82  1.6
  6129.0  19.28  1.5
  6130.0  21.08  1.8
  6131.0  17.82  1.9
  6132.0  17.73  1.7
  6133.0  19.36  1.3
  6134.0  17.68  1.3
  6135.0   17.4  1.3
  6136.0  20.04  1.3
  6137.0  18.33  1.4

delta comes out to 0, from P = -12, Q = -13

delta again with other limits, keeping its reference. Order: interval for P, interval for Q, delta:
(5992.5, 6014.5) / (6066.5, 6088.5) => 18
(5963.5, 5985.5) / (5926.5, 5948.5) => 13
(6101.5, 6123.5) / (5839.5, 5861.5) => 21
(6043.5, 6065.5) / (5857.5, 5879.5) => 22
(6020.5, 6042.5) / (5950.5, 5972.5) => 17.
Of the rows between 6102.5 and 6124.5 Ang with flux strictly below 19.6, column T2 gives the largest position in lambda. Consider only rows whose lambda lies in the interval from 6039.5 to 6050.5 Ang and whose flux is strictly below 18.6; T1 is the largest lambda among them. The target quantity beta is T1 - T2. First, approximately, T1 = 6049.0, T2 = 6123.0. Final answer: -74 Ang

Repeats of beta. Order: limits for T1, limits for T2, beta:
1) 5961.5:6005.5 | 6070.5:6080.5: -75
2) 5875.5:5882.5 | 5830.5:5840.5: 41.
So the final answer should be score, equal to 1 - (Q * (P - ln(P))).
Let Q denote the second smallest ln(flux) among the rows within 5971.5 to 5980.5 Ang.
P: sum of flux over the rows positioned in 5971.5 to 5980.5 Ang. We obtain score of -465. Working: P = 167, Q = 2.88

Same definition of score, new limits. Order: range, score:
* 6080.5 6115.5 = -1794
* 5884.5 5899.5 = -641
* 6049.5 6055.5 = -313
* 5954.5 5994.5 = -2083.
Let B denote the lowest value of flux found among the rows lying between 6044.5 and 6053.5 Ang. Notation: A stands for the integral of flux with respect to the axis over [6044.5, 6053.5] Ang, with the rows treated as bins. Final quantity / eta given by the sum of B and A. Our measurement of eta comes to 185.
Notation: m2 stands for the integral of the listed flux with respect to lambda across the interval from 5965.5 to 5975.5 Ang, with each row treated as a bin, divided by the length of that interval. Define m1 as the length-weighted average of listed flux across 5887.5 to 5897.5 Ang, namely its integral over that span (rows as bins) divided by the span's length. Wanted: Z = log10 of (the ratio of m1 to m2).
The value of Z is -0.077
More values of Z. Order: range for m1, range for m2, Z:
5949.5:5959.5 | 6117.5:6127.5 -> -0.003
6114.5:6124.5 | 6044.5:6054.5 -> 0.000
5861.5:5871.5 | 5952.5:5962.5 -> 0.012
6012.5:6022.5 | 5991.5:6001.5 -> 0.006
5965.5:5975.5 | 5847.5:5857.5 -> -0.004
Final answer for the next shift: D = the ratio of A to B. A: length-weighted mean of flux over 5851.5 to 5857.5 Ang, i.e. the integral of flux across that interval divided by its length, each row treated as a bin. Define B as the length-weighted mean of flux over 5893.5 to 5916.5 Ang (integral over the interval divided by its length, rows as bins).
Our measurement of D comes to 1.08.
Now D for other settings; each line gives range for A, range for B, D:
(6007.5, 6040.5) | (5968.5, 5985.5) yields 1.01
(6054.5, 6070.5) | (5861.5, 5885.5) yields 0.98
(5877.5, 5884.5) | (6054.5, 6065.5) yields 1.00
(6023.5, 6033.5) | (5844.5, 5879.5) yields 0.94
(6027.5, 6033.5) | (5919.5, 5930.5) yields 0.99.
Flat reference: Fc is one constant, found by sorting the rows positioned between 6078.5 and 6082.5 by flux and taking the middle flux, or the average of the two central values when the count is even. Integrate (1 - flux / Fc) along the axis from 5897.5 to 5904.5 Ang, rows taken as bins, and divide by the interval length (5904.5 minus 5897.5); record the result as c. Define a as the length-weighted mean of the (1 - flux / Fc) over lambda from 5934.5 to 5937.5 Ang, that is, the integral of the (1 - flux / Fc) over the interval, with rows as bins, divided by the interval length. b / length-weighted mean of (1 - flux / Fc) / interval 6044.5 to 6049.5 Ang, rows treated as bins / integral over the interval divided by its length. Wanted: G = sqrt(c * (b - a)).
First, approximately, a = -0.08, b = -0.032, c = 0.042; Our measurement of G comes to 0.047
